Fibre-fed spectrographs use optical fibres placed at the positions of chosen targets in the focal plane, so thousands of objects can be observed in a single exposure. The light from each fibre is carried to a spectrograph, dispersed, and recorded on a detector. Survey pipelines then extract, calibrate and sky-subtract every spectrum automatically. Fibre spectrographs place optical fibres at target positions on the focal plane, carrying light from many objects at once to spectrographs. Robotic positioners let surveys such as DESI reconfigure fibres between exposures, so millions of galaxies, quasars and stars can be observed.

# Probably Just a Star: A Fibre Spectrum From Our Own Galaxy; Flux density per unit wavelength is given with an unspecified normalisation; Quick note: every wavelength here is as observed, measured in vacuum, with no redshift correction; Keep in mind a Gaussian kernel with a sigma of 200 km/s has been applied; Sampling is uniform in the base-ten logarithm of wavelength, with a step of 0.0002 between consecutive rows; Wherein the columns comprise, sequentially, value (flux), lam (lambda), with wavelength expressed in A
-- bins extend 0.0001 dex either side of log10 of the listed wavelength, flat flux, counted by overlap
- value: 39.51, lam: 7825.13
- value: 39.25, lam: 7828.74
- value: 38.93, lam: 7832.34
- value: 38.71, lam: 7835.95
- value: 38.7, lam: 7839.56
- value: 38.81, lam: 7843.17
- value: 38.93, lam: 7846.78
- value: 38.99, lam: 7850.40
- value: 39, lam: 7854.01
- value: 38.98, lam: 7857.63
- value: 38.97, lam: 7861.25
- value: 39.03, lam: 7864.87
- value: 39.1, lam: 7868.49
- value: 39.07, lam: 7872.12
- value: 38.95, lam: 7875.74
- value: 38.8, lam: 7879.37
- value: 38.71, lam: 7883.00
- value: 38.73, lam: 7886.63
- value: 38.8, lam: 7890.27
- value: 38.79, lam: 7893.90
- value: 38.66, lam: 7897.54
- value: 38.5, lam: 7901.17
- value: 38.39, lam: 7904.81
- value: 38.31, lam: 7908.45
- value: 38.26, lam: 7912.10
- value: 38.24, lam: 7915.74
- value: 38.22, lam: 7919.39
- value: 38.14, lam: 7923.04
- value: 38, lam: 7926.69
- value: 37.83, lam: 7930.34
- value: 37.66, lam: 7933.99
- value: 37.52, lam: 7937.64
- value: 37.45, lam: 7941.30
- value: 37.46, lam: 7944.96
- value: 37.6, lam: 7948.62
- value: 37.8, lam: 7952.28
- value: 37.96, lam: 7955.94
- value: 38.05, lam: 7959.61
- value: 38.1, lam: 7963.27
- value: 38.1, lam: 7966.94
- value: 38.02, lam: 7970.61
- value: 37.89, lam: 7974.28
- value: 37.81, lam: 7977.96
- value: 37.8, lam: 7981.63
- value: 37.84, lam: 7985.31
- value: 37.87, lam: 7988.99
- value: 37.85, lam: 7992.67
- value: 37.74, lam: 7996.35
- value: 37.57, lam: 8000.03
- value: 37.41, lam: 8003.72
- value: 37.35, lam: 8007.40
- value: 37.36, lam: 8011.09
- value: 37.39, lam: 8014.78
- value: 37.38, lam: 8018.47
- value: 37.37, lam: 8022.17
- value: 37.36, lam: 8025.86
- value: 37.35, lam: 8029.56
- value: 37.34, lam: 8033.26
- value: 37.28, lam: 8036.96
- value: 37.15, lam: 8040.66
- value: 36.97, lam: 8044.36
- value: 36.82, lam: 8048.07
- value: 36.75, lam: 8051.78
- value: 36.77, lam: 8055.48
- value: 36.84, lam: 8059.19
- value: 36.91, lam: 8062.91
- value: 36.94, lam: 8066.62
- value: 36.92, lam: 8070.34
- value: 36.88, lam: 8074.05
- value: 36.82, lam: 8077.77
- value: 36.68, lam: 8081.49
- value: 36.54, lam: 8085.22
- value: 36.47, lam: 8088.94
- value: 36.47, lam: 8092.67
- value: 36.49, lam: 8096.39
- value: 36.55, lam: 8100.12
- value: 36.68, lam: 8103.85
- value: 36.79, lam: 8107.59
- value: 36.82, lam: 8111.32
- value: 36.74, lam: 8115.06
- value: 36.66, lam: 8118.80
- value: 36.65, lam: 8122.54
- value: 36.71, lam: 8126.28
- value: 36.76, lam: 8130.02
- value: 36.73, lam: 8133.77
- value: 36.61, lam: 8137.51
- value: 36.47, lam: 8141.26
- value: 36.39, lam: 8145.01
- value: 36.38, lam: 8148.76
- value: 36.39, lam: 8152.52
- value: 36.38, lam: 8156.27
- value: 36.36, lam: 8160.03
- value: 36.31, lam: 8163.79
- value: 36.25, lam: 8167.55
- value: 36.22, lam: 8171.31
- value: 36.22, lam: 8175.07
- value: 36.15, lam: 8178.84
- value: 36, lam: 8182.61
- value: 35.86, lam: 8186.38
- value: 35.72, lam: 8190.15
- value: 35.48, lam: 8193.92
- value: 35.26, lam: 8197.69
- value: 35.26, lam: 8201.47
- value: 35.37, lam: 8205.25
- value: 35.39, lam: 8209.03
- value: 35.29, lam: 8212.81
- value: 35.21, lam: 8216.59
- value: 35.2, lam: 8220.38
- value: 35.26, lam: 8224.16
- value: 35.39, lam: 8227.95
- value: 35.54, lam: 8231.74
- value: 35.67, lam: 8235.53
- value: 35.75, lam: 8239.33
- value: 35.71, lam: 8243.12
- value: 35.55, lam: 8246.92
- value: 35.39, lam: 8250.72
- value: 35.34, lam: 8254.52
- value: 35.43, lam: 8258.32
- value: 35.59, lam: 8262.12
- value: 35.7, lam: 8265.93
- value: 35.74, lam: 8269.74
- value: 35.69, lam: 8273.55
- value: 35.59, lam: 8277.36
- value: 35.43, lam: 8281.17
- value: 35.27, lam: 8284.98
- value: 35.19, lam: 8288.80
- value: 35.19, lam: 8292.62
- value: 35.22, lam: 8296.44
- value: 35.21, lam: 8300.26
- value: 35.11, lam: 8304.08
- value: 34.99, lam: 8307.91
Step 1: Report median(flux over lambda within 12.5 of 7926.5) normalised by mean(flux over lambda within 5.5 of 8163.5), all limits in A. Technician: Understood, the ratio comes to 1.05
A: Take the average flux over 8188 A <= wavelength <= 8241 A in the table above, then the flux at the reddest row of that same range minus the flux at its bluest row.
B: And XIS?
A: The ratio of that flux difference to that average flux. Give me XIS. 0.001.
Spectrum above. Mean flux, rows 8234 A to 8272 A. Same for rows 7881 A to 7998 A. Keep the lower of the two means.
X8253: 35.6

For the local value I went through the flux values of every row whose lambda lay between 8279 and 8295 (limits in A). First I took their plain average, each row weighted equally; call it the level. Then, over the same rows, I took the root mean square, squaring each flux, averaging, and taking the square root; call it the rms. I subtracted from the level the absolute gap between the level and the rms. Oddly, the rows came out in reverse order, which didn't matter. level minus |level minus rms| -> 35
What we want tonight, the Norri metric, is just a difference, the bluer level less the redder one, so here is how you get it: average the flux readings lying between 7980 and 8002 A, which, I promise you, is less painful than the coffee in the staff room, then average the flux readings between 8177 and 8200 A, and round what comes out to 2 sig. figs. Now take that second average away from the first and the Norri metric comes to 2.0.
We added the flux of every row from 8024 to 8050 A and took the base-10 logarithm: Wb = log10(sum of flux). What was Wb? 2.4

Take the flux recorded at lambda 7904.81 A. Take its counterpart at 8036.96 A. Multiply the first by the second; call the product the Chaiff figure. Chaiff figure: 1431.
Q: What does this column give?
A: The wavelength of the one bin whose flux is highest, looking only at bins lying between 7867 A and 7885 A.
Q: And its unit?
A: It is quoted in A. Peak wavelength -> 7868.49 A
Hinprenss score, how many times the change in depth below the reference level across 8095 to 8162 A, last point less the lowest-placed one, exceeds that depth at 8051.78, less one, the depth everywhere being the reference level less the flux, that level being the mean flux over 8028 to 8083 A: -0.4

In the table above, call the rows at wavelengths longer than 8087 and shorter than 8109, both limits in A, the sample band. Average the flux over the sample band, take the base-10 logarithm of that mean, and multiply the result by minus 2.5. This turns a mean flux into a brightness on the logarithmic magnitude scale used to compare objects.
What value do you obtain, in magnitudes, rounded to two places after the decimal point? -3.91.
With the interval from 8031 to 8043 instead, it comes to -3.93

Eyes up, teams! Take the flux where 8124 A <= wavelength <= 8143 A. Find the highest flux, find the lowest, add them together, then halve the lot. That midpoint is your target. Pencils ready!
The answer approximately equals 36.6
